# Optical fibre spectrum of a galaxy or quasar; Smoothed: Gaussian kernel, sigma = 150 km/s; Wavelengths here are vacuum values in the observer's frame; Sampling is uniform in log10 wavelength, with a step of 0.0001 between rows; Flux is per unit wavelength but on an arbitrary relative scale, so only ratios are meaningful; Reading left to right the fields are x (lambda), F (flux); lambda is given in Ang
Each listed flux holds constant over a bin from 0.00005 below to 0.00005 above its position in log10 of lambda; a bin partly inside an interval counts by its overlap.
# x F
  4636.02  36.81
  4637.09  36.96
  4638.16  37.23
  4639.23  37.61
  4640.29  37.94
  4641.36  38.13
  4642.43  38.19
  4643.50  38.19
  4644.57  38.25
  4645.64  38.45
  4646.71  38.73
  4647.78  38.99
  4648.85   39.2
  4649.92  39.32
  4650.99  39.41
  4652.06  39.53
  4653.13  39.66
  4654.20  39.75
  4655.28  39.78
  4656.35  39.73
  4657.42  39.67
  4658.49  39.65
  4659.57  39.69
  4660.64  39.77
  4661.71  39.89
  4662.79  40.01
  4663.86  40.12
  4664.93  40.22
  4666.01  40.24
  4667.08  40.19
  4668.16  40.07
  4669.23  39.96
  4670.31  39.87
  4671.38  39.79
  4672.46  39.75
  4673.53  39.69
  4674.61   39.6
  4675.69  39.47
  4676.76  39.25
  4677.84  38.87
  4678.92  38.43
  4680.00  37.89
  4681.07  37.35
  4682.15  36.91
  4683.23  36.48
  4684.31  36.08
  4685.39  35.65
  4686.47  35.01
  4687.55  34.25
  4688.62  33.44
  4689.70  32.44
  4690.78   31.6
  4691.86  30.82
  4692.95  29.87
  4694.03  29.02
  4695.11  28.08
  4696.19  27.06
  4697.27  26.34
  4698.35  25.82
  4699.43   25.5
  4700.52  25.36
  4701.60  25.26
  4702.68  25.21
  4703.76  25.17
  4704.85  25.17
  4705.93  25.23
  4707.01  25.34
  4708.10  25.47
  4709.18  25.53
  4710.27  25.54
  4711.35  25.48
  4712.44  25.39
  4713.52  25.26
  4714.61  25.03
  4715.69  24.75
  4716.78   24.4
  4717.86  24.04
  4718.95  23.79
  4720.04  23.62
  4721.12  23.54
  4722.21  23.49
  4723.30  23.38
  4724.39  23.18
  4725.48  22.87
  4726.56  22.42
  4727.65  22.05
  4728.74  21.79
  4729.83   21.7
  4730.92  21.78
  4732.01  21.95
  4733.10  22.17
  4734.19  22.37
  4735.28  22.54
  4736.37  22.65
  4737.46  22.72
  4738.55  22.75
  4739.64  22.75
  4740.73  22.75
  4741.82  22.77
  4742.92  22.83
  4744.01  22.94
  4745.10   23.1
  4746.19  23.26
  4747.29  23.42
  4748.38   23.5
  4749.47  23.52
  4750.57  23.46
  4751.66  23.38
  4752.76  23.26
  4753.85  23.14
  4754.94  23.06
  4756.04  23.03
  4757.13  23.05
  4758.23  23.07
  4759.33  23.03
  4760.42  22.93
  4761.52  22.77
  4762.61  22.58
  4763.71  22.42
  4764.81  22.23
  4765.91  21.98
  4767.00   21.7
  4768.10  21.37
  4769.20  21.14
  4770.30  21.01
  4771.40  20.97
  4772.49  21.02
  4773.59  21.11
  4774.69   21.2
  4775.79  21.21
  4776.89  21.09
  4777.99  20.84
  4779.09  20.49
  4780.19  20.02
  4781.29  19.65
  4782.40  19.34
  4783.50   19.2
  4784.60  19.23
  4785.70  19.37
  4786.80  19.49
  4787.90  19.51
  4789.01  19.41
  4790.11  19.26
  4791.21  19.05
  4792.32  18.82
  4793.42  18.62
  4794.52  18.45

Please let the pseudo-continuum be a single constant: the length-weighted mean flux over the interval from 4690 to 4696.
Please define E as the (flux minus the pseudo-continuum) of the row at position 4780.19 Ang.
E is -10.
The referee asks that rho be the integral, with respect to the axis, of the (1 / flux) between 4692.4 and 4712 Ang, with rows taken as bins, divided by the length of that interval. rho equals 0.038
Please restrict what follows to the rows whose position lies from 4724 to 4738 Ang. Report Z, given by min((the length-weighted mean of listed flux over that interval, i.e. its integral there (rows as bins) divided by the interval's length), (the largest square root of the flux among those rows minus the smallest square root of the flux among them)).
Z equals 0.16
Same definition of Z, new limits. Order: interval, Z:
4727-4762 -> 0.19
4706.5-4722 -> 0.20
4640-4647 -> 0.06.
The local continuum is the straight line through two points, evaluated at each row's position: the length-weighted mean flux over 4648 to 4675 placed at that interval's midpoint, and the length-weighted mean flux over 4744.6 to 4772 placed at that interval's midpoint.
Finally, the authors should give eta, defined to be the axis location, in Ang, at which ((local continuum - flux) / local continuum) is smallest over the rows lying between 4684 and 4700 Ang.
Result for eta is 4684.31 Ang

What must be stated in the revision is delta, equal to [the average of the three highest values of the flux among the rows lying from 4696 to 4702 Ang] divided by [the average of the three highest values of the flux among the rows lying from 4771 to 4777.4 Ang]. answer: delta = 1.2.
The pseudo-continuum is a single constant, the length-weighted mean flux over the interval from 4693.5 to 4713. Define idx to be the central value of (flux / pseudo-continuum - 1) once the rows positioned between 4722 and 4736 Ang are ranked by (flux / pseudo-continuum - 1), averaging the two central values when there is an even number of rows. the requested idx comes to -0.14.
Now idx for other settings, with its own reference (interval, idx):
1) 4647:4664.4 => 0.53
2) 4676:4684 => 0.46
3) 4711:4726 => -0.08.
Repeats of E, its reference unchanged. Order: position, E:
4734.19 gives -7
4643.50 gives 8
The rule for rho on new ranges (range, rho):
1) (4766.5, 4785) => 0.049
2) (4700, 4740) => 0.042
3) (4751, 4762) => 0.043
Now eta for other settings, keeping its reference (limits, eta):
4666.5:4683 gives 4675.69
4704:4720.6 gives 4713.52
